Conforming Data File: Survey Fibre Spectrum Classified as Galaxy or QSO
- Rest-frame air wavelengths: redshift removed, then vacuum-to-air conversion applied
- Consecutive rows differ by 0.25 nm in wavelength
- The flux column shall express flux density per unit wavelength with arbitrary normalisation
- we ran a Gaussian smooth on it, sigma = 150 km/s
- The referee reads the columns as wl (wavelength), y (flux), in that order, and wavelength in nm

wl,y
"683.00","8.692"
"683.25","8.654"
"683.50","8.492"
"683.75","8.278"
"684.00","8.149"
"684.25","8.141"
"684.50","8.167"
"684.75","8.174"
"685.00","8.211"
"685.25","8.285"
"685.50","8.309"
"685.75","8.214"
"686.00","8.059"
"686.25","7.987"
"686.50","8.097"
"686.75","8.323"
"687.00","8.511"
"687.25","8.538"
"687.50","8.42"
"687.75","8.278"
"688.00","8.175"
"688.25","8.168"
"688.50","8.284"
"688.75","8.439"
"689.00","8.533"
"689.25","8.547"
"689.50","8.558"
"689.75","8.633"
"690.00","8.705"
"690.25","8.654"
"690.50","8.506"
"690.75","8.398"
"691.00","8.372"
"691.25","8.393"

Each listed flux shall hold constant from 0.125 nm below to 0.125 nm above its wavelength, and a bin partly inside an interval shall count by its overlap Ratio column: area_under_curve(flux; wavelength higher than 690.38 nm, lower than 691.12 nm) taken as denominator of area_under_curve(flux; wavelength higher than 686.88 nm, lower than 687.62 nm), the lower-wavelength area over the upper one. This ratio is 1.01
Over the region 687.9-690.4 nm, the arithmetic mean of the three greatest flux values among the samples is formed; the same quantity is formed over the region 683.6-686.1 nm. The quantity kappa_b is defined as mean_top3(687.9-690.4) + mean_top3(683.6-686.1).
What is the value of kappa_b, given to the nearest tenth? 17.0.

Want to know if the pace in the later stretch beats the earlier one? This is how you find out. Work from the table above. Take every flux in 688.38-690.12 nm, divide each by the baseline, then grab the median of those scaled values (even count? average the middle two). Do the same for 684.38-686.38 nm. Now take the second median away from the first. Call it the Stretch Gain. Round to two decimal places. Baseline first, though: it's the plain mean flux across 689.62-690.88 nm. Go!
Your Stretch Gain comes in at 0.04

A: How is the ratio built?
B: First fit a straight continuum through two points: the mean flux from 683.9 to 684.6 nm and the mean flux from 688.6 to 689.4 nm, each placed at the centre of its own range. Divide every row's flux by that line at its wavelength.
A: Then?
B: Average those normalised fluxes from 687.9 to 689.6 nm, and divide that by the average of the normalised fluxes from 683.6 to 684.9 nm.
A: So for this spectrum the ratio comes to 0.98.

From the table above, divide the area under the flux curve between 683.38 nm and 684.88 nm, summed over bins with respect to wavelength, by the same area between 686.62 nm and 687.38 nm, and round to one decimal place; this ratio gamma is 1.9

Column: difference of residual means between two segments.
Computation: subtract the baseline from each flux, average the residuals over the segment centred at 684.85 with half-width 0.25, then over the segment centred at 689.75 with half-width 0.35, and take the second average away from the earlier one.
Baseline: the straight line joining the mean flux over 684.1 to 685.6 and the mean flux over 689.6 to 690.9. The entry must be -0.11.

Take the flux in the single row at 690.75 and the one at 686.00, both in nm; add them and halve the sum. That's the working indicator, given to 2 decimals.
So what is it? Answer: 8.23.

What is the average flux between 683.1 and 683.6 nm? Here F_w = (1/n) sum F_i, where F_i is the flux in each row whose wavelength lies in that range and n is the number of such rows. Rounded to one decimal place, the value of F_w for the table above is 8.6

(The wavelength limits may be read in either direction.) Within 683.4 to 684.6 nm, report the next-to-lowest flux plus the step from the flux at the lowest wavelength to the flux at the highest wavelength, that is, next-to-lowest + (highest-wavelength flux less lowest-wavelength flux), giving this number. 7.82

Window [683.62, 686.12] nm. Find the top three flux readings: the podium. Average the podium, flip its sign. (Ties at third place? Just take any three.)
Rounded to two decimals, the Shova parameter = -8.29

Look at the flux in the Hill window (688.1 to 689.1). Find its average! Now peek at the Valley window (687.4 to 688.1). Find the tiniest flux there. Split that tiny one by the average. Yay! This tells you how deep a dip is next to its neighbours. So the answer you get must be 0.98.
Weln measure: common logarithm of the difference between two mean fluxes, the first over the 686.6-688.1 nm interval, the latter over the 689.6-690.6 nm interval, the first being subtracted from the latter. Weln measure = -0.60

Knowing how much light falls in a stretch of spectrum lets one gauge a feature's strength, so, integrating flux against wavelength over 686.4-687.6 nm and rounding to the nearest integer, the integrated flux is 10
